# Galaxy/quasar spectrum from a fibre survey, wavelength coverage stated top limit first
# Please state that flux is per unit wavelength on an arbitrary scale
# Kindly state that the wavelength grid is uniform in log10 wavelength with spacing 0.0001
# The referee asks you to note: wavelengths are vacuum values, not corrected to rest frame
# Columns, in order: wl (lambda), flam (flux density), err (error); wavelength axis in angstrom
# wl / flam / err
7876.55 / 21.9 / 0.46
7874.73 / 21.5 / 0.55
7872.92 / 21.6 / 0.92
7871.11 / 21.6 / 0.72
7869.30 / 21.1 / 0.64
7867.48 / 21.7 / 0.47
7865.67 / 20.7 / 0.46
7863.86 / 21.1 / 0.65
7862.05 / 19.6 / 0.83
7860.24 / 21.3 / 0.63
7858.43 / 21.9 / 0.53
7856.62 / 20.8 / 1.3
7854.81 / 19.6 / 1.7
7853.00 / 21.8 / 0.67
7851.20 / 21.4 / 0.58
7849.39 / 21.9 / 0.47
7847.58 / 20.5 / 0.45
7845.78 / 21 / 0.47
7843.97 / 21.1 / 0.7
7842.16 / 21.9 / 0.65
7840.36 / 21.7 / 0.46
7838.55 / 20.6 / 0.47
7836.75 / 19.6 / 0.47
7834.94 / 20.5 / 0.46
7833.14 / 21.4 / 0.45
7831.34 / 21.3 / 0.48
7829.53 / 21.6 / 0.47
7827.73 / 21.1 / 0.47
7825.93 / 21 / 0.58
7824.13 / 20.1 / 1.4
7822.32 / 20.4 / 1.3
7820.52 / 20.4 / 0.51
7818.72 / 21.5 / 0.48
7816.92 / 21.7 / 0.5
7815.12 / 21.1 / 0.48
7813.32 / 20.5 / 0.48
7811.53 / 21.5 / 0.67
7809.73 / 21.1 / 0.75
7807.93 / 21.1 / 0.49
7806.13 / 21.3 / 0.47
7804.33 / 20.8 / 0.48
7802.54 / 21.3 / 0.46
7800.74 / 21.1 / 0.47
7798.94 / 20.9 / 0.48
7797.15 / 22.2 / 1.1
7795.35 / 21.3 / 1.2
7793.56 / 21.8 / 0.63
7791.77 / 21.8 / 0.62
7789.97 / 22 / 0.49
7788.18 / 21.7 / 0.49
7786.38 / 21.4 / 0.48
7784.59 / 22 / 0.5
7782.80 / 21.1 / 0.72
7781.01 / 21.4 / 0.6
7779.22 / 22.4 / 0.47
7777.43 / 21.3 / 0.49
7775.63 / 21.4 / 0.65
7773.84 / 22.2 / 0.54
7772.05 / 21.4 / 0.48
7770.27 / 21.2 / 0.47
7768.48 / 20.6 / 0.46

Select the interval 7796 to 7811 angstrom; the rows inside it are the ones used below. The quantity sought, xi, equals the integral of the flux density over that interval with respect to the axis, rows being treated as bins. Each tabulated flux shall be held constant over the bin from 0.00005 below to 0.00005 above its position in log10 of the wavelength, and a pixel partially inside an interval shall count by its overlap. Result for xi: 318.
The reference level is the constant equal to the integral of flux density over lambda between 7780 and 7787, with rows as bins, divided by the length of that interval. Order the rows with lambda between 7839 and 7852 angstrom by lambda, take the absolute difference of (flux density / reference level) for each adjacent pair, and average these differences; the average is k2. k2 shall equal 0.027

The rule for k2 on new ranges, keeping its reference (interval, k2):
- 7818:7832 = 0.021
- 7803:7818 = 0.022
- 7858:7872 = 0.042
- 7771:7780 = 0.033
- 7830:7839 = 0.034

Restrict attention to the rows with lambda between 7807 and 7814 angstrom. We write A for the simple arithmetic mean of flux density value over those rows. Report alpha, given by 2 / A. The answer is 0.0950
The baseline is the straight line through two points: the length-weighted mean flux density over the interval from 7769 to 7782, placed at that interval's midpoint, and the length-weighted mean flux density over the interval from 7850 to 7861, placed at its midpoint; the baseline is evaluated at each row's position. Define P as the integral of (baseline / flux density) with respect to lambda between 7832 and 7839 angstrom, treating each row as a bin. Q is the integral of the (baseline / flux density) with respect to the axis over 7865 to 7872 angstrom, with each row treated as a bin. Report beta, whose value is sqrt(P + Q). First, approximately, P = 7.26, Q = 6.93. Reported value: 3.77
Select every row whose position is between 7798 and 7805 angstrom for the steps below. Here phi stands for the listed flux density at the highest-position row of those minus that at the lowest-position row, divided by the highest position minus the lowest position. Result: -0.019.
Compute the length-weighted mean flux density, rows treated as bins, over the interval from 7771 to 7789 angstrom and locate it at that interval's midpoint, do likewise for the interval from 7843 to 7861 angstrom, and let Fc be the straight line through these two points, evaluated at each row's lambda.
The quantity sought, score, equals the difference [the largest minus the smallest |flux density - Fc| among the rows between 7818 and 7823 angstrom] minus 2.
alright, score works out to -1.19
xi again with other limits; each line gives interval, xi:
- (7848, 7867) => 399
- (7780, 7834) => 1148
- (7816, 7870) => 1134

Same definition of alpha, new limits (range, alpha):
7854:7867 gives 0.0966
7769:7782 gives 0.0925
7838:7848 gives 0.0946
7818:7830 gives 0.0958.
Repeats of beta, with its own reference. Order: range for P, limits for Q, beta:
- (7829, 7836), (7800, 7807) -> 3.76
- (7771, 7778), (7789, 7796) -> 3.73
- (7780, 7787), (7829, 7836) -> 3.75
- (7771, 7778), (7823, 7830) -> 3.76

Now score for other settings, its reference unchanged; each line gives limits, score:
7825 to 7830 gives -1.88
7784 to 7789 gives -1.72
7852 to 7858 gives -0.79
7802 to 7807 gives -1.49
